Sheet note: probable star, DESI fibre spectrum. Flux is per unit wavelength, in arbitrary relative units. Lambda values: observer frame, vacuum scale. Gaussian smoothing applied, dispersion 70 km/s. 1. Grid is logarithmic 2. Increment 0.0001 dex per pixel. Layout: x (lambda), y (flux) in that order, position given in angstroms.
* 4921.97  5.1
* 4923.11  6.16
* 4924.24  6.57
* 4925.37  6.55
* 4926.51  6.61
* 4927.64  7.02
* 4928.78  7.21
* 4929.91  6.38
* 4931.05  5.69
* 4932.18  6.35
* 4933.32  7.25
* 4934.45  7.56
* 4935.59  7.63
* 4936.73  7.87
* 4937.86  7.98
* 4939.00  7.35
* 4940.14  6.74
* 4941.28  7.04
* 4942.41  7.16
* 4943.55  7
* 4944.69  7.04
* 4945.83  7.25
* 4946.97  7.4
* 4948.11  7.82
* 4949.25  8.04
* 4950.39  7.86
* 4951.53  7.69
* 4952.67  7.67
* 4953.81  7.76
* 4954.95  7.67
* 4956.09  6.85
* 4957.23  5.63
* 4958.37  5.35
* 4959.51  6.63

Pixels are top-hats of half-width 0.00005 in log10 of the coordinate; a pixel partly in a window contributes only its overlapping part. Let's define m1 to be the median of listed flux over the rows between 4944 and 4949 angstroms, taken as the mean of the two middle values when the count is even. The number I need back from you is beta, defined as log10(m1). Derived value 0.86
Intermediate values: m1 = 7.3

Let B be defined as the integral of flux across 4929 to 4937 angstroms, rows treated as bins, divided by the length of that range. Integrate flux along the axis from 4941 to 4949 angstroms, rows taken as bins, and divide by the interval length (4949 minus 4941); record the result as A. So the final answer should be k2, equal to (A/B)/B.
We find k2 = 0.151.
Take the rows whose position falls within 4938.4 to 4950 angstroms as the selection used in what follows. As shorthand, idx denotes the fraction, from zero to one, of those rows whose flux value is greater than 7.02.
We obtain 0.80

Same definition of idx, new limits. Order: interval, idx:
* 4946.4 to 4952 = 1.00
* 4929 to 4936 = 0.50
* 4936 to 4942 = 0.80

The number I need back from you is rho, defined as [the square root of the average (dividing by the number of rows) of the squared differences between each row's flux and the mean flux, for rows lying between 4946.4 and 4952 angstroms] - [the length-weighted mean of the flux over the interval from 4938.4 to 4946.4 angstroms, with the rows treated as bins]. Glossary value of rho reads -6.9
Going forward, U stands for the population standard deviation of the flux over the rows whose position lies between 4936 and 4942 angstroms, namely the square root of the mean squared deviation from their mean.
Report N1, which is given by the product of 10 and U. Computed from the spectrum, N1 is 4.7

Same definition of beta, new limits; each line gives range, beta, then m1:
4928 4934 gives 0.80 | 6.4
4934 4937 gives 0.88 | 7.6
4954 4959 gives 0.80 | 6.2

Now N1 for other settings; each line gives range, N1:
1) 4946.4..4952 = 2.1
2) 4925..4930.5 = 3.1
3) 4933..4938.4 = 2.6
